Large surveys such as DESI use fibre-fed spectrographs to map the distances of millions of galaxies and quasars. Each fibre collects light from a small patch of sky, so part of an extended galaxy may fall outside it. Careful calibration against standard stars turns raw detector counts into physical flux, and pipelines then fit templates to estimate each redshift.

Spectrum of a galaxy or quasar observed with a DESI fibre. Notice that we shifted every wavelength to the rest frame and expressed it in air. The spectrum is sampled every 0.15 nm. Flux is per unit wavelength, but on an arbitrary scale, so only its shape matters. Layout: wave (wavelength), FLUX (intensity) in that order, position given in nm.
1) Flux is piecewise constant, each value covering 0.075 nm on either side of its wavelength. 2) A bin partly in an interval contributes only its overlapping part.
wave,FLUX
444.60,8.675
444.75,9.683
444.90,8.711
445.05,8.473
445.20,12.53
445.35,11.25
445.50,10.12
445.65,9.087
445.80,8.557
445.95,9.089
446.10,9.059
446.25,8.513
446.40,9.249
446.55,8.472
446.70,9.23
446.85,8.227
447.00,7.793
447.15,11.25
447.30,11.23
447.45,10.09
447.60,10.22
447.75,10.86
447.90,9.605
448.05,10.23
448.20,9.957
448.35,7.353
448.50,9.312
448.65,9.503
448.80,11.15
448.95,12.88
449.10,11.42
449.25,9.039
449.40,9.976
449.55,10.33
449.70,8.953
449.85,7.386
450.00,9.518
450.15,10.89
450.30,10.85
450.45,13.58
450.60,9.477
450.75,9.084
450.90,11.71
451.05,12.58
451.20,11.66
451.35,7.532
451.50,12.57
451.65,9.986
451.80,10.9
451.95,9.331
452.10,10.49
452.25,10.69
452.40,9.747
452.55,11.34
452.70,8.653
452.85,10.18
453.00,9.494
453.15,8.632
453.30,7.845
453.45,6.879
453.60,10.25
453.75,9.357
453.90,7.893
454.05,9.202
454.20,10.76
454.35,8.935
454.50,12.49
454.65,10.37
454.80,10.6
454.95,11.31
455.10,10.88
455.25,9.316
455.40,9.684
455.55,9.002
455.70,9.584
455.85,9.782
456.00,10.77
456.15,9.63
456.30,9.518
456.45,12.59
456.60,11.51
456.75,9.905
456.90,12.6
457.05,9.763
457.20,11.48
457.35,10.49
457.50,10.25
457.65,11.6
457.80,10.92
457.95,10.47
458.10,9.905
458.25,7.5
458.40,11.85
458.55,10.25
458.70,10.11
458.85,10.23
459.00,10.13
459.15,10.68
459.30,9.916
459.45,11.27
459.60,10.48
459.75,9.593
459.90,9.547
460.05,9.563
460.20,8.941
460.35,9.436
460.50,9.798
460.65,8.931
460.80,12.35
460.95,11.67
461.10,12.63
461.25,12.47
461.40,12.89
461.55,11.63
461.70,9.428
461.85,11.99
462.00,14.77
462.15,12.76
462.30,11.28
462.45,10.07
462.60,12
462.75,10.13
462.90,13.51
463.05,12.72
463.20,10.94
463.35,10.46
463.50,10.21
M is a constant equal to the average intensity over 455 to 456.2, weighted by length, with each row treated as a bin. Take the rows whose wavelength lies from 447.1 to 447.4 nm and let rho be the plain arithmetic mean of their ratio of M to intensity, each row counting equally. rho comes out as 0.88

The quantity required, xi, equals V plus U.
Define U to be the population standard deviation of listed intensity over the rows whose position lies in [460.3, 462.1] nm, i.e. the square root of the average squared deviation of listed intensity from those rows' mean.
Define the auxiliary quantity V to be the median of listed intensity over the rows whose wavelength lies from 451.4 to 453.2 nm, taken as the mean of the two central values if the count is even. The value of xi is 11.76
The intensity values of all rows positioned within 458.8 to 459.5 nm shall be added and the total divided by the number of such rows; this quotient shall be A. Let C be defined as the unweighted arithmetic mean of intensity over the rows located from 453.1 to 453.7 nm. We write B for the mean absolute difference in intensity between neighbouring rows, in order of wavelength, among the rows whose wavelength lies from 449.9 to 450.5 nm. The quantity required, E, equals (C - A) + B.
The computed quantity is -0.7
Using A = 10.4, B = 1.4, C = 8.4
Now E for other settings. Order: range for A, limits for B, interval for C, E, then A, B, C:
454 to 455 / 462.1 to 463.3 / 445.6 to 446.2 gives 0.2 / 10.5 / 1.8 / 8.9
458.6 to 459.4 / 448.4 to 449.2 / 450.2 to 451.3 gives 2.3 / 10.2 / 1.3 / 11.3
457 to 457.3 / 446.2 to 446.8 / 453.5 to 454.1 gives -0.7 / 10.6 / 0.8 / 9.2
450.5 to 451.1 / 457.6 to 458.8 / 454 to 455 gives 1.3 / 10.7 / 1.5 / 10.5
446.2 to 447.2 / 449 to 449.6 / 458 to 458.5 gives 2.0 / 9.0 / 1.2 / 9.8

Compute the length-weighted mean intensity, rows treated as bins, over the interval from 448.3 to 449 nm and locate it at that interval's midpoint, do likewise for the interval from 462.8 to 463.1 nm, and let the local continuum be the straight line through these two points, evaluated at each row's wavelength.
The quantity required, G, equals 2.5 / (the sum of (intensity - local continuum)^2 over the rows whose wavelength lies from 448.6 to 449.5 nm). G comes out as 0.21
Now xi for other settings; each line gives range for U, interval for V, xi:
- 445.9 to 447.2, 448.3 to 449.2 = 11.25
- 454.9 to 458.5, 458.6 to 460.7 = 11.02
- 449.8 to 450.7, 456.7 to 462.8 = 12.35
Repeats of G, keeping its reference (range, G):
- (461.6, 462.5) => 0.10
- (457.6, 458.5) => 0.09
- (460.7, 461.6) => 1.40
